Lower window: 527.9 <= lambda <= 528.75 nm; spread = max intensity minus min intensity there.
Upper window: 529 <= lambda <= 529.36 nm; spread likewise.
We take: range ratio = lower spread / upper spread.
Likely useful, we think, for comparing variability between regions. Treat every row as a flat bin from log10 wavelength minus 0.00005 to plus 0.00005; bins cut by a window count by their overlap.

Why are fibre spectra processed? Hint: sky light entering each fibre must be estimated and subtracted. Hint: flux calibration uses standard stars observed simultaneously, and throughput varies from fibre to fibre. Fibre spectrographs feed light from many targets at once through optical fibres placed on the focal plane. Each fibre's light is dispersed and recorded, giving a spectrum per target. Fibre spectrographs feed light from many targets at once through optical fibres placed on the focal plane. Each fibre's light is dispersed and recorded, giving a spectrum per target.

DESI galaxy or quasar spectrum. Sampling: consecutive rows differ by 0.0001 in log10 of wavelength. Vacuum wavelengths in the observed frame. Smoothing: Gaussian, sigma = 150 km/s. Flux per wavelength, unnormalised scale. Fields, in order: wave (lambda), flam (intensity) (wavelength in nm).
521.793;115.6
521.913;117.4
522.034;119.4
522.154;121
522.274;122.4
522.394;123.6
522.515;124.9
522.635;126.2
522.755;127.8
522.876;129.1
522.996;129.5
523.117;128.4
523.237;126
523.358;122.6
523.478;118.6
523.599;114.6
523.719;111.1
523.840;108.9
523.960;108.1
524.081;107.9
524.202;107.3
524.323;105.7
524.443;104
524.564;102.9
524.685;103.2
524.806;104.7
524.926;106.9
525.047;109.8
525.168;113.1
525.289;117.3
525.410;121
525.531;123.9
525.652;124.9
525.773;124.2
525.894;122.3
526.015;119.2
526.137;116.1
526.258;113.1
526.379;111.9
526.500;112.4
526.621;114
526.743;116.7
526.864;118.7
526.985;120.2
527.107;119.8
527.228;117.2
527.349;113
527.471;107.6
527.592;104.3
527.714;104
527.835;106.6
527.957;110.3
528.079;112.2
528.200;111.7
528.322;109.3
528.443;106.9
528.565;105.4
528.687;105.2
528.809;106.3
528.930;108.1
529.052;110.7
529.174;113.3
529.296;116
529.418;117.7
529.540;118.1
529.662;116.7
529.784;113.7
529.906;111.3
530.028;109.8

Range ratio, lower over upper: 1.3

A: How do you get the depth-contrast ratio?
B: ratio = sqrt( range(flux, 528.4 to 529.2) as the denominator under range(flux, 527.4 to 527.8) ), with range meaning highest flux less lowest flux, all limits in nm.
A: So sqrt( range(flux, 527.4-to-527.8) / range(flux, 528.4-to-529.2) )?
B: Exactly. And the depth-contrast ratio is 0.67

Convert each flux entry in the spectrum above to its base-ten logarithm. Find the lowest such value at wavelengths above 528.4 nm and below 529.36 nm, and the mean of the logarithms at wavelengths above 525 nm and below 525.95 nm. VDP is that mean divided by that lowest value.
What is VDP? 1.027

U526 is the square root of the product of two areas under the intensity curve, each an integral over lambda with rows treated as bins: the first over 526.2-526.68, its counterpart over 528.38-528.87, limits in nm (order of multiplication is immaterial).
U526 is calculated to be 53.1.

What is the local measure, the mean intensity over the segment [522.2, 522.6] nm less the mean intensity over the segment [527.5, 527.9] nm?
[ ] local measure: 19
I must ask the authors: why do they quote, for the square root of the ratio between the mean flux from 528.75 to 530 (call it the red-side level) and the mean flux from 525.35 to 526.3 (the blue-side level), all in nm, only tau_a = 0.97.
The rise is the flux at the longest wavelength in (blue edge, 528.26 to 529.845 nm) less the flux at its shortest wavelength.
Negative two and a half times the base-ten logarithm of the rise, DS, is -1.61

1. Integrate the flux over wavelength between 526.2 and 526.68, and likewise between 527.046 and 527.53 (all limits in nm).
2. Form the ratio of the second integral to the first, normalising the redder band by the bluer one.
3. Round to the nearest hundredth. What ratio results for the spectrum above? 1.02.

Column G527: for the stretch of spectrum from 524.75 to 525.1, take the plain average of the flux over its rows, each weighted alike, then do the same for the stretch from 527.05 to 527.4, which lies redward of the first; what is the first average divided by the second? 0.92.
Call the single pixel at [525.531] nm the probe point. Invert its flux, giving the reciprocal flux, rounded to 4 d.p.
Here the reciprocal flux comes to 0.0081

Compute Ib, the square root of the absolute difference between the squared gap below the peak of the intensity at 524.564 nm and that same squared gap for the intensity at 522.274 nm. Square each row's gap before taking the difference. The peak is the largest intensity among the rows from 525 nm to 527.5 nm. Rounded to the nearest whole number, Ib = 22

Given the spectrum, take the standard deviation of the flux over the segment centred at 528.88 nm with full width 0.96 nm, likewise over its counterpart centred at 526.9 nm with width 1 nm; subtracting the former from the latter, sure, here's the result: -0.9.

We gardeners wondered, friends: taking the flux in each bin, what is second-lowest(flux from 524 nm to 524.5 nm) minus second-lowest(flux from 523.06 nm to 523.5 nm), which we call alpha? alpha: -17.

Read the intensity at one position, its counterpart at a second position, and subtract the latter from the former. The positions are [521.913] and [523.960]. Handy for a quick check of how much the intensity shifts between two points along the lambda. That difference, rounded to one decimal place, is 9.3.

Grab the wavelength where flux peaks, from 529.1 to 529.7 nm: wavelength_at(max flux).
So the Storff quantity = 529.540 nm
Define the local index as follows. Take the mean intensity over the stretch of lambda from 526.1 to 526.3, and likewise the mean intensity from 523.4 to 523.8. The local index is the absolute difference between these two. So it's 0.2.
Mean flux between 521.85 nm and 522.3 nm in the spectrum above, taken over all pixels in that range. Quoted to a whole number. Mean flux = 120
